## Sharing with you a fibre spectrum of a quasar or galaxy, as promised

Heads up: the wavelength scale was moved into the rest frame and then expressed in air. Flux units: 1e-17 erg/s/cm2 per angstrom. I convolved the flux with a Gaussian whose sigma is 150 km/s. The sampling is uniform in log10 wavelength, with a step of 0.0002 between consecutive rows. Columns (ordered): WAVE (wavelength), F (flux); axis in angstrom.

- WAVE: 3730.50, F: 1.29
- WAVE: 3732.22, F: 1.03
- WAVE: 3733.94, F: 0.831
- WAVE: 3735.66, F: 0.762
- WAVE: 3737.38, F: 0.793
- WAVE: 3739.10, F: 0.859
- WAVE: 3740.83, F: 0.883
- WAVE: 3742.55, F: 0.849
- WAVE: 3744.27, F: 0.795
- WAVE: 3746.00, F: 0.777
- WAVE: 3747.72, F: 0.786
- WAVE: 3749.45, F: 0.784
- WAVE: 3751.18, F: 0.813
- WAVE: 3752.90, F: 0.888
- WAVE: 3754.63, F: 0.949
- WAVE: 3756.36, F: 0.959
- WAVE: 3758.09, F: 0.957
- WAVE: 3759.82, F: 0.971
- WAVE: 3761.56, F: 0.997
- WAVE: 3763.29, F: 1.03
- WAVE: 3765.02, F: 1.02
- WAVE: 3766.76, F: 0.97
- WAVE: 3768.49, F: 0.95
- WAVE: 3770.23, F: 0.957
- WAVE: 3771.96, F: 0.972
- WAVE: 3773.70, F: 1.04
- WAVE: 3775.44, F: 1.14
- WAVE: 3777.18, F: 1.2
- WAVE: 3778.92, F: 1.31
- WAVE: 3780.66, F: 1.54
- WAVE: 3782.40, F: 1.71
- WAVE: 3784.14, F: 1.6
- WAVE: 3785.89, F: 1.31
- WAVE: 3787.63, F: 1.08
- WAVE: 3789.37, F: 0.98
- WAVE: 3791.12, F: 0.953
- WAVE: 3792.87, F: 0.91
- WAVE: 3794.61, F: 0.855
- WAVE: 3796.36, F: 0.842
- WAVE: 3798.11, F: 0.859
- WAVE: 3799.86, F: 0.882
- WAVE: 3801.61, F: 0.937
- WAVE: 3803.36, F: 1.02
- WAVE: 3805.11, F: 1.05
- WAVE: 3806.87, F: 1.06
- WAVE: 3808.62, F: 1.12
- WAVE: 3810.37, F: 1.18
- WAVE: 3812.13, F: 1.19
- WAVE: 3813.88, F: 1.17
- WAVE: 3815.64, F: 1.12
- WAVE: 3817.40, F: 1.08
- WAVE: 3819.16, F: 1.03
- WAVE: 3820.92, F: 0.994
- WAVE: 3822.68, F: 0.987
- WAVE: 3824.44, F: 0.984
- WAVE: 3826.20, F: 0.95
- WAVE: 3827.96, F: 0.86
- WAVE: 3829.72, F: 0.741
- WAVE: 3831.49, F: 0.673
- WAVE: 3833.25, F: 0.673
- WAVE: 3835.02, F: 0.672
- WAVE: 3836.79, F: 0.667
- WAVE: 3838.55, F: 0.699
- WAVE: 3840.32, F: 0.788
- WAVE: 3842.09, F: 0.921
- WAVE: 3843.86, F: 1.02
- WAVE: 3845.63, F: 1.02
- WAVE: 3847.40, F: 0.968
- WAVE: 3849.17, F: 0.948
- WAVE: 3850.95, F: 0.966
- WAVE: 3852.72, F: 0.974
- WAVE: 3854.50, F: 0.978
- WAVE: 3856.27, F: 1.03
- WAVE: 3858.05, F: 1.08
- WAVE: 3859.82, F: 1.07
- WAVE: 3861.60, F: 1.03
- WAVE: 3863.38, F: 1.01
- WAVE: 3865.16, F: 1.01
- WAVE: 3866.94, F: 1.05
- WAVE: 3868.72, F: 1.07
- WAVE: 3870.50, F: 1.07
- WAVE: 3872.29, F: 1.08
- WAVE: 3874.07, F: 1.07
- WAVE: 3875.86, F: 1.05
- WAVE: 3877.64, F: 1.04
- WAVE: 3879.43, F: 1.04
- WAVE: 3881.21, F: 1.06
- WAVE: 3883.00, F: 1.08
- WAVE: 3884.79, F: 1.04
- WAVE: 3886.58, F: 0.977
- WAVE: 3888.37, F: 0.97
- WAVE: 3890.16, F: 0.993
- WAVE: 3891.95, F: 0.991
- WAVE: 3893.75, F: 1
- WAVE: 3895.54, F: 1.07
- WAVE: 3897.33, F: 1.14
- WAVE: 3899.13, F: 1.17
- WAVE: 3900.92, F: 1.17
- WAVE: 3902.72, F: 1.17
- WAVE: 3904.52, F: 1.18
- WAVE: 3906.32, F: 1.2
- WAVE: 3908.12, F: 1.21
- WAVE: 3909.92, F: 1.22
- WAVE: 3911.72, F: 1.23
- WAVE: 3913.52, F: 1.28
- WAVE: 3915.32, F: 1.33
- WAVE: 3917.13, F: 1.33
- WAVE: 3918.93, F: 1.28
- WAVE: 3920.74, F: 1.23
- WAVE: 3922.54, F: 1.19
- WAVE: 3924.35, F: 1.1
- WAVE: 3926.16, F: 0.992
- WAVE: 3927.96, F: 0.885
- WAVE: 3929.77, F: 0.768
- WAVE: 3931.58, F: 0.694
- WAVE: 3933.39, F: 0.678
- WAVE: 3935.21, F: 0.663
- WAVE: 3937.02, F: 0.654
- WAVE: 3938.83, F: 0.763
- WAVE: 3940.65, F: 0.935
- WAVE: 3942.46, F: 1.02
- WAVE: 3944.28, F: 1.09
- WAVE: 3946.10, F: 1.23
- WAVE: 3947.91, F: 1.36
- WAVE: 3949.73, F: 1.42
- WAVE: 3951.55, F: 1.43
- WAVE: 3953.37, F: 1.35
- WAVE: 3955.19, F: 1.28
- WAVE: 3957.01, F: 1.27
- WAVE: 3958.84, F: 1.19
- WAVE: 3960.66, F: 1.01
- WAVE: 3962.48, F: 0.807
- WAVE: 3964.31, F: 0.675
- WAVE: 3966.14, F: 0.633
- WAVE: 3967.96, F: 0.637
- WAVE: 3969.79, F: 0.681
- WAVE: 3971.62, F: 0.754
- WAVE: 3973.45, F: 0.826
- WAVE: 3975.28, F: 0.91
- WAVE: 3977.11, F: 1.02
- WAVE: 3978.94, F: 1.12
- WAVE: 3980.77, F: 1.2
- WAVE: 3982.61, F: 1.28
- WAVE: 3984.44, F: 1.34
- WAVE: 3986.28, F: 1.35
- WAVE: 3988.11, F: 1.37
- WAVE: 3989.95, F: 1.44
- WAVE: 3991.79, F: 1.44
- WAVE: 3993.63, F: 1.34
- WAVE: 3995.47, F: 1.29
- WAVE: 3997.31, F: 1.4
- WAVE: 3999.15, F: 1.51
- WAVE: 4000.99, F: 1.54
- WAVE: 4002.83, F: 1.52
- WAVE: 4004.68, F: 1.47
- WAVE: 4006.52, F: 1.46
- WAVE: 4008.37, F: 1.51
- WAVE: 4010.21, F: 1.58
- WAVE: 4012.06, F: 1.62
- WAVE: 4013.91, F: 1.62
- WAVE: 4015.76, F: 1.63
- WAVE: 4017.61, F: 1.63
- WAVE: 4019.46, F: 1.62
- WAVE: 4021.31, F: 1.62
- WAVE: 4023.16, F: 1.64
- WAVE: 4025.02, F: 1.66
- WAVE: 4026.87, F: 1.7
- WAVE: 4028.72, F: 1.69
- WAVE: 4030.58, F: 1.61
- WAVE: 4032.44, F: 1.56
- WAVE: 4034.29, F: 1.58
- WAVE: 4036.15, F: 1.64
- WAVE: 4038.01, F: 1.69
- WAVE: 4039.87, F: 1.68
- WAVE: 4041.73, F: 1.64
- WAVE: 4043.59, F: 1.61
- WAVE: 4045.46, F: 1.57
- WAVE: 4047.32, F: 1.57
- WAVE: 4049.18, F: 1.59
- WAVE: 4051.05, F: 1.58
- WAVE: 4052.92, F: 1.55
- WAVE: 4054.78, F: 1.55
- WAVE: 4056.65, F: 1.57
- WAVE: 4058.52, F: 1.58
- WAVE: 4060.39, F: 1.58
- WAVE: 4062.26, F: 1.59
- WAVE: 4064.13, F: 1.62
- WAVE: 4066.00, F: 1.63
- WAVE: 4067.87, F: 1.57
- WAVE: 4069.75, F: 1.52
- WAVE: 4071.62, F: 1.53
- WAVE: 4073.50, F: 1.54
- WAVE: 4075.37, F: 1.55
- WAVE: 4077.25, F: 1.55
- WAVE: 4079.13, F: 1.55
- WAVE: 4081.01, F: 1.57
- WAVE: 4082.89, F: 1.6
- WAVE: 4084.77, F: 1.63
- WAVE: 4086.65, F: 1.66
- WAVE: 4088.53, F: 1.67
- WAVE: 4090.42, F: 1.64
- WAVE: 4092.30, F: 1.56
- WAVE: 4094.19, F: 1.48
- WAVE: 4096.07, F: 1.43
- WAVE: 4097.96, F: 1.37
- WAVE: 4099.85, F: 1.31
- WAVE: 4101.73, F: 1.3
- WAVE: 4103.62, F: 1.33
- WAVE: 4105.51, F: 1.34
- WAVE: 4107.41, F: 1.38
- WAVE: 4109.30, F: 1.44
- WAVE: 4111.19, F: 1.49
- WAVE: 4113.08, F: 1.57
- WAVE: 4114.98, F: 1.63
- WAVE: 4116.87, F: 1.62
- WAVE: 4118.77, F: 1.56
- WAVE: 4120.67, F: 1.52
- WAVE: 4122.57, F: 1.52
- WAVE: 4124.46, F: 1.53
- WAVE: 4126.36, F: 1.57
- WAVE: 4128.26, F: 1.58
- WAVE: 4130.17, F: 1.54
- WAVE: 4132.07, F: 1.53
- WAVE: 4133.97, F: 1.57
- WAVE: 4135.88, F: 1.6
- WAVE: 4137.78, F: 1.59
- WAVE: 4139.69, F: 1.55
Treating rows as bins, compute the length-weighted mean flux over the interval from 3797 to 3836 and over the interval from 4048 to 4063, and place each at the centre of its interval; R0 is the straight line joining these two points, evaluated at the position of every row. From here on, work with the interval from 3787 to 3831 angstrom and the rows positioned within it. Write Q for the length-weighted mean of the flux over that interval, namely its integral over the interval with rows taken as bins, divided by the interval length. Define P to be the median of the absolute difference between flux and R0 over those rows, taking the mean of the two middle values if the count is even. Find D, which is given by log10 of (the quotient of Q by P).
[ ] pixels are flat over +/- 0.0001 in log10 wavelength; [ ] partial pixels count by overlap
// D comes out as 1.1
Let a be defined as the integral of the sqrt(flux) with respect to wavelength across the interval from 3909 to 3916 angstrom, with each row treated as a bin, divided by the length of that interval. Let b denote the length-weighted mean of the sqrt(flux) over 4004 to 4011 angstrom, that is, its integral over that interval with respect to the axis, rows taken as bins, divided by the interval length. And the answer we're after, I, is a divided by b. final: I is 0.92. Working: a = 1.12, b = 1.23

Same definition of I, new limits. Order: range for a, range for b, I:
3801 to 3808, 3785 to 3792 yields 0.98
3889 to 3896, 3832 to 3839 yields 1.22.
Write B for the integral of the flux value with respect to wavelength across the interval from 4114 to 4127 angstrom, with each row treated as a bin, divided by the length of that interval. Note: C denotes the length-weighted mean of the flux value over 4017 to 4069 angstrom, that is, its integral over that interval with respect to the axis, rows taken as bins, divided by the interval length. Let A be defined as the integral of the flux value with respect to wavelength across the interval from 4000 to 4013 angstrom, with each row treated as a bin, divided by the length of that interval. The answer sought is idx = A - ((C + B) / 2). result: -0.1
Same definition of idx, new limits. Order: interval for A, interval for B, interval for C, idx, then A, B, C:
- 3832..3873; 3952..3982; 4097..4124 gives -0.3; 0.94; 0.97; 1.46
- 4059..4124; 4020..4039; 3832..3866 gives 0.2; 1.53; 1.64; 0.92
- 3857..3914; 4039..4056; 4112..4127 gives -0.5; 1.09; 1.59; 1.56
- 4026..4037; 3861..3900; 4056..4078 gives 0.3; 1.63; 1.05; 1.57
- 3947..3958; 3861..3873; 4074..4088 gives 0.0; 1.35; 1.05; 1.59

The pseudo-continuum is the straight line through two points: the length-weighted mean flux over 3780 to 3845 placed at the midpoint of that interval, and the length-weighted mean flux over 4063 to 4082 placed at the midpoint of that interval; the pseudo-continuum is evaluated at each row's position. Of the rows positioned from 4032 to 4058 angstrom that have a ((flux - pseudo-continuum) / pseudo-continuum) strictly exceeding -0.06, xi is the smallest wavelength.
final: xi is 4032.44 angstrom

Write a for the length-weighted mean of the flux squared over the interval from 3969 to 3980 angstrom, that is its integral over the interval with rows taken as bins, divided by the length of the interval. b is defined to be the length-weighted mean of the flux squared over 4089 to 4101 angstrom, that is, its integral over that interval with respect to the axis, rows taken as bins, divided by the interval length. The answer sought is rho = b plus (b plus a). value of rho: 5.2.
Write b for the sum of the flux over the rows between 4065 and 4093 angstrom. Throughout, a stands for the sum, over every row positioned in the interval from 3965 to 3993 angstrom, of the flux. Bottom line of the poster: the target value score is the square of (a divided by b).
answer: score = 0.5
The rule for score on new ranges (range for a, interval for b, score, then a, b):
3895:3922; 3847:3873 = 1.4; 18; 15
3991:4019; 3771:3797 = 1.7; 23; 17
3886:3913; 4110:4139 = 0.5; 17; 23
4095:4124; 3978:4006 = 1.1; 22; 21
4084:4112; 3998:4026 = 0.9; 22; 24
